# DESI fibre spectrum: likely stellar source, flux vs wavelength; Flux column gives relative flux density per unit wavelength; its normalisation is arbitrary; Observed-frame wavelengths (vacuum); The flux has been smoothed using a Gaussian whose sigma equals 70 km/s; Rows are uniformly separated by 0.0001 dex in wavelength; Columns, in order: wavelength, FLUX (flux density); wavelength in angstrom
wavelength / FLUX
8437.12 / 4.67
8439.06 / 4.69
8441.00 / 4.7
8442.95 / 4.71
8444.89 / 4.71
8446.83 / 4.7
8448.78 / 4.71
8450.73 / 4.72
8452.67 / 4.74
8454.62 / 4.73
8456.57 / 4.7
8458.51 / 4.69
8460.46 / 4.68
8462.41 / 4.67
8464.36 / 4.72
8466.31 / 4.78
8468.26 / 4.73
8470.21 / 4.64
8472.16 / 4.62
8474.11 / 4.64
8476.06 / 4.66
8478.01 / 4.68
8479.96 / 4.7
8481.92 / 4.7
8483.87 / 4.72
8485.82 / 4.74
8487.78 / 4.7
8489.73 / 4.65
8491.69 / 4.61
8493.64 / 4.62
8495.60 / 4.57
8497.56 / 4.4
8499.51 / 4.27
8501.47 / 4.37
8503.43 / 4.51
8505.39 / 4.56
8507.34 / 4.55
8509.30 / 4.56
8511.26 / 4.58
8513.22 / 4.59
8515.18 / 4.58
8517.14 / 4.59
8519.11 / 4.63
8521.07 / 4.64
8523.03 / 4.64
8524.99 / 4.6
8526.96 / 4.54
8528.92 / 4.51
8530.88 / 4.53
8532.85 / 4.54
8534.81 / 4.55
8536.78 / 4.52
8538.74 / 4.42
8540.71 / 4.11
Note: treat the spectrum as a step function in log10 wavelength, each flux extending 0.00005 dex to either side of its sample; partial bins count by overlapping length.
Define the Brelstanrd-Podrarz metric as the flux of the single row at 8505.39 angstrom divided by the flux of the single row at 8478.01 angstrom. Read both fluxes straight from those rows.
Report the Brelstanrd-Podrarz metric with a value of 0.97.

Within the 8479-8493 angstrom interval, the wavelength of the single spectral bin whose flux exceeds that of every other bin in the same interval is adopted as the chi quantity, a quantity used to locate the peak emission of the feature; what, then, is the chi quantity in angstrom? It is 8485.82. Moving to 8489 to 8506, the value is 8489.73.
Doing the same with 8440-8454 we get 8452.67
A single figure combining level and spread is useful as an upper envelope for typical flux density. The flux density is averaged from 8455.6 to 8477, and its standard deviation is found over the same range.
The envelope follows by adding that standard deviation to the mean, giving 4.73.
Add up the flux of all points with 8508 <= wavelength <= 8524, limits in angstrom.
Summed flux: 36.8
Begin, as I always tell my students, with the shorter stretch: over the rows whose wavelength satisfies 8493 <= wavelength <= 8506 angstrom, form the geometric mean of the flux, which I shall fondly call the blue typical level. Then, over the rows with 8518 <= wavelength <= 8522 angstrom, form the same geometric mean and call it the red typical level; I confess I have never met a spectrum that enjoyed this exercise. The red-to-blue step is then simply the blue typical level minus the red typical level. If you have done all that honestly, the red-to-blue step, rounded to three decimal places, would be -0.165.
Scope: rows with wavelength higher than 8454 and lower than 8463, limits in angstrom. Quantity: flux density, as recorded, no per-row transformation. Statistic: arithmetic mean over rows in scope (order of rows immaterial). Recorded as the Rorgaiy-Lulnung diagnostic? 4.69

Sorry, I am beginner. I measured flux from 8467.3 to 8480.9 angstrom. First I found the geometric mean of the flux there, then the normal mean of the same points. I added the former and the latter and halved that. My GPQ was 4.67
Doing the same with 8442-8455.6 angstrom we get 4.72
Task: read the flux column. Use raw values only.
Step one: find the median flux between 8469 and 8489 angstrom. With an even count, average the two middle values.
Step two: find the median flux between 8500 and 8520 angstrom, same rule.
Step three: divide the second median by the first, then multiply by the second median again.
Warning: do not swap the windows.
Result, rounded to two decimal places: 4.45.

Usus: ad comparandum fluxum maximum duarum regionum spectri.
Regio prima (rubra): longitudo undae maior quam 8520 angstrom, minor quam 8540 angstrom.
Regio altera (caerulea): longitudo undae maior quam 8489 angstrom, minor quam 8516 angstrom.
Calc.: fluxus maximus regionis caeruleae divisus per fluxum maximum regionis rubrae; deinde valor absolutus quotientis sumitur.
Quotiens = 1.00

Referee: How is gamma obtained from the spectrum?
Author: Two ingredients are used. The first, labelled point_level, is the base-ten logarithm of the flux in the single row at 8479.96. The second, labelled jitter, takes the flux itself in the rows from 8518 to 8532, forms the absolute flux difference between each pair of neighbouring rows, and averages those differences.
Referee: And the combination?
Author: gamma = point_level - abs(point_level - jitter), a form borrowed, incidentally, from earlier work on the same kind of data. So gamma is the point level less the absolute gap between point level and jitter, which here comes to 0.027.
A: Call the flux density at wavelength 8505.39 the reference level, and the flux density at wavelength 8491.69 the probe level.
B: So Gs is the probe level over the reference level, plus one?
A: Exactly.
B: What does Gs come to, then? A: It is 2.01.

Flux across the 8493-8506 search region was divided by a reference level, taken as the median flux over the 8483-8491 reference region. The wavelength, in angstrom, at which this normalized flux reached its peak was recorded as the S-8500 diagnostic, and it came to 8493.64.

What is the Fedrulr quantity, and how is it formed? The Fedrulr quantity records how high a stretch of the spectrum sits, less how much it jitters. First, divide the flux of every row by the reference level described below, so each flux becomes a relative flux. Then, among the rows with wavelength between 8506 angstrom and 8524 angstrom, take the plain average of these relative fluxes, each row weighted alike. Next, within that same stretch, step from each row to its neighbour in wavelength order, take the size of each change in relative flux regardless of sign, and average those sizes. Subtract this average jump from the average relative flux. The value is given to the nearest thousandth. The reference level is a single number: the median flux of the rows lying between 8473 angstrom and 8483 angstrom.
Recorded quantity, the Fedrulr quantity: 0.979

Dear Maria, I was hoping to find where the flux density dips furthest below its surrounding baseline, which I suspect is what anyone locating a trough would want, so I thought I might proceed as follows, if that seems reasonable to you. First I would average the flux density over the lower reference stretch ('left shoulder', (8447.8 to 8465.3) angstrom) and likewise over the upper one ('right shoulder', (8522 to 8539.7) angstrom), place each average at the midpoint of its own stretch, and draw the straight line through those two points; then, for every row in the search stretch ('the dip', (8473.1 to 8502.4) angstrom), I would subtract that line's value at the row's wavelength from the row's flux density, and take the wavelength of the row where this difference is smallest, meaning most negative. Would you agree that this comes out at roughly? 8499.51 angstrom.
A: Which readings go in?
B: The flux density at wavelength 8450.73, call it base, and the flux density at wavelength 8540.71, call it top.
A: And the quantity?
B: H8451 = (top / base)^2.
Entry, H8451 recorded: 0.76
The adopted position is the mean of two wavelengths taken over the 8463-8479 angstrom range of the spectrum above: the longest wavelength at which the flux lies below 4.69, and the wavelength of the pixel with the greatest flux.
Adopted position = 8472.2 angstrom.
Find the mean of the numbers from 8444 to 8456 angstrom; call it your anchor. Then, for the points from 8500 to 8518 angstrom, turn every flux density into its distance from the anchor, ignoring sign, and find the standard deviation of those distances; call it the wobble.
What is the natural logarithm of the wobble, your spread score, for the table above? -2.7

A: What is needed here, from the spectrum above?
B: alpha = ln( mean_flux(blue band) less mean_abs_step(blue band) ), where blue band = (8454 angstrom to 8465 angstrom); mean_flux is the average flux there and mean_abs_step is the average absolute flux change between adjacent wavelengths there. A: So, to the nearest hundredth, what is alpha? 1.54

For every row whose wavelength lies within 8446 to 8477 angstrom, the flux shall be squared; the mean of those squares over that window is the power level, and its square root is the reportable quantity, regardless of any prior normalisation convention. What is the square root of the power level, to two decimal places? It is 4.70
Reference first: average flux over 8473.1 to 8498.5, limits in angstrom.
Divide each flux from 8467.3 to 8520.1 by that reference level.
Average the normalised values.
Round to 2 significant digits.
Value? 0.99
